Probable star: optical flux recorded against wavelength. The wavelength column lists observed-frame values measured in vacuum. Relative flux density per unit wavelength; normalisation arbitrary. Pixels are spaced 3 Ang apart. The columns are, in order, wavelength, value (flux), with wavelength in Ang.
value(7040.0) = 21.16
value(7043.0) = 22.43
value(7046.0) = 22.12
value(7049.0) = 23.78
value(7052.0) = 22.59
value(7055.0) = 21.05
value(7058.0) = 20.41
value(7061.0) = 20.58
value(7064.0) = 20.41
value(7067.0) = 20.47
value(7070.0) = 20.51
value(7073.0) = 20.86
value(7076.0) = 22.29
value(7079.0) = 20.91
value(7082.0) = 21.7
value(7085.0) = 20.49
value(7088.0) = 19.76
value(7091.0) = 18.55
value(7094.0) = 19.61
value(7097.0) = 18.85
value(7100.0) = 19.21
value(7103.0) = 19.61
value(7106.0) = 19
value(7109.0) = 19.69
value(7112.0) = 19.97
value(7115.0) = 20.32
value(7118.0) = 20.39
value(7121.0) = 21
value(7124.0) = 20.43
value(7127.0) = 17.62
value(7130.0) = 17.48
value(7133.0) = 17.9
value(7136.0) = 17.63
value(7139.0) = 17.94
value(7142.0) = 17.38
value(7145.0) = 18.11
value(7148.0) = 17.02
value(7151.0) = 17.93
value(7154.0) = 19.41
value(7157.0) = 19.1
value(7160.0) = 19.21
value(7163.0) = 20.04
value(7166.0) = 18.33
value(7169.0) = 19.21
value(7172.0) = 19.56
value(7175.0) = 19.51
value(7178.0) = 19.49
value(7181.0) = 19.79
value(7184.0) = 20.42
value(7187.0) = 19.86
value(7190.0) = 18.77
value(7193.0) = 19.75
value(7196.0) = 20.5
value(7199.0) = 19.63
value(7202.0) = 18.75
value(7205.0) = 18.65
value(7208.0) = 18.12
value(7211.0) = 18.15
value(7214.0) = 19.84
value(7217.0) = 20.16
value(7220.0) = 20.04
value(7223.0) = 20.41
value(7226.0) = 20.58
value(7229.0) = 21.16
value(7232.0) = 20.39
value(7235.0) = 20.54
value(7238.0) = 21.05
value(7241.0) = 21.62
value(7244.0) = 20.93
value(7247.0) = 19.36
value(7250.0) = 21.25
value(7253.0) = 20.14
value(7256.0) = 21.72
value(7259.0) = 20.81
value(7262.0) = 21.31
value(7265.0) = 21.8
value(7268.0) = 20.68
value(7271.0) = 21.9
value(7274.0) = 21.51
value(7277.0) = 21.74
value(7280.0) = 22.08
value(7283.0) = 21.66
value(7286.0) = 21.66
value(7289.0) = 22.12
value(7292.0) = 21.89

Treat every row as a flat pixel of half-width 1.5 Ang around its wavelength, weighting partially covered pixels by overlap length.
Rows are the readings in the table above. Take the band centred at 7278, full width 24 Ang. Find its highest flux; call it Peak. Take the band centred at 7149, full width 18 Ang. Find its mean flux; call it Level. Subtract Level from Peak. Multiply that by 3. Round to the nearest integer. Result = 12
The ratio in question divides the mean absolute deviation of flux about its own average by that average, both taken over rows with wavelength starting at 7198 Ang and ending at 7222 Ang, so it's 0.039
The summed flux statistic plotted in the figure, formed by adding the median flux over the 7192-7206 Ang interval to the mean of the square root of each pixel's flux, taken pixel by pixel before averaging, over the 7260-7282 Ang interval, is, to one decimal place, 24.3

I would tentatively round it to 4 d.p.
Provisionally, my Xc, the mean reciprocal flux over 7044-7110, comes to 0.0488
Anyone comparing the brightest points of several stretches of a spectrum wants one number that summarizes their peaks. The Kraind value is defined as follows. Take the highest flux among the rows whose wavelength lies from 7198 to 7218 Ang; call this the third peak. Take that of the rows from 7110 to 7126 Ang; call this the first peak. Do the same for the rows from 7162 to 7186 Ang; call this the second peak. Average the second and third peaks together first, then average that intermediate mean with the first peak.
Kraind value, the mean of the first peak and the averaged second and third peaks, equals 20.6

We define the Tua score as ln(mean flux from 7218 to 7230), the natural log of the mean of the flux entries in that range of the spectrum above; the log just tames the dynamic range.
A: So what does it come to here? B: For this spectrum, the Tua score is 3.02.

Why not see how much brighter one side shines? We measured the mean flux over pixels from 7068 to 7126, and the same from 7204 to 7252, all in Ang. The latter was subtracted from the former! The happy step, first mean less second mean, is 0.0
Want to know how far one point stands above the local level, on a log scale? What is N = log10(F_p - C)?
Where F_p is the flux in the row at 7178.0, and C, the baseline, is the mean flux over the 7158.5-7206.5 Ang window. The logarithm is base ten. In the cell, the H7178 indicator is -1.6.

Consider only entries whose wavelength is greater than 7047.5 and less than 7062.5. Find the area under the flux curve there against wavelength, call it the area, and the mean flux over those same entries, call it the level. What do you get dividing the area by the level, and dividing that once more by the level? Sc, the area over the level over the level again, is 0.692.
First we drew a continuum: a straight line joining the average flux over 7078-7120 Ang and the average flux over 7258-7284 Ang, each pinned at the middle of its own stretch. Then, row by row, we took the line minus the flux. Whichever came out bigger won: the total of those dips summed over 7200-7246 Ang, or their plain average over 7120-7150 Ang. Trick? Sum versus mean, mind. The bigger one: 15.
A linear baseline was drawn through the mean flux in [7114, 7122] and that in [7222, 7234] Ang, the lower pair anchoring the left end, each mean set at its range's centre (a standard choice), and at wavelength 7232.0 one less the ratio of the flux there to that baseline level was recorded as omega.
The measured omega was 0.012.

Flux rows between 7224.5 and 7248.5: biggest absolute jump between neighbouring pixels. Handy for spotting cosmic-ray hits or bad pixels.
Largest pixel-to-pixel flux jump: 1.57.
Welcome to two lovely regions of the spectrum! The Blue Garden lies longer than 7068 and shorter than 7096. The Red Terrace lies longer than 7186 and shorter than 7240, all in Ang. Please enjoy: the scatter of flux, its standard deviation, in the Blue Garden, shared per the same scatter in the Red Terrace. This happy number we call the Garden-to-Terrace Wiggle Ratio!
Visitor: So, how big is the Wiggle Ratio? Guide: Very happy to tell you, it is 1.2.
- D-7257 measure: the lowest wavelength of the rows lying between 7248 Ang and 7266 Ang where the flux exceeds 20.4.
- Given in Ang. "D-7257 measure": 7250.0 Ang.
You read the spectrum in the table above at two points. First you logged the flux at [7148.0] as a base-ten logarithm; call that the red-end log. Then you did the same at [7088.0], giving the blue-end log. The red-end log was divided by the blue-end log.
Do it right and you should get 0.95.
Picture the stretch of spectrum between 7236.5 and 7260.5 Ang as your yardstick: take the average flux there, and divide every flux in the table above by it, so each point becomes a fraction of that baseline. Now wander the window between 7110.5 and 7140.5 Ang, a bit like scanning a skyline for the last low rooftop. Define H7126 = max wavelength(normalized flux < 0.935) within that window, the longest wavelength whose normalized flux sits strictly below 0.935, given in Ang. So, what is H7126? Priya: 7139.0 Ang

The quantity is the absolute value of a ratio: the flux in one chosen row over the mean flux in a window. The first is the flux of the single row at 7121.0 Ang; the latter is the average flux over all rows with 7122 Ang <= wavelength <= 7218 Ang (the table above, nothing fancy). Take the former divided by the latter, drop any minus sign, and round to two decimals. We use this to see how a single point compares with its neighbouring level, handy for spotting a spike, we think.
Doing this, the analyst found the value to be 1.11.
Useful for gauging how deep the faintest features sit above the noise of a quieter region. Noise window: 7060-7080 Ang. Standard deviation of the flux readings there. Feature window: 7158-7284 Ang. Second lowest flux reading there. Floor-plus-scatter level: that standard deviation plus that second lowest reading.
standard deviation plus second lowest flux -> 18.8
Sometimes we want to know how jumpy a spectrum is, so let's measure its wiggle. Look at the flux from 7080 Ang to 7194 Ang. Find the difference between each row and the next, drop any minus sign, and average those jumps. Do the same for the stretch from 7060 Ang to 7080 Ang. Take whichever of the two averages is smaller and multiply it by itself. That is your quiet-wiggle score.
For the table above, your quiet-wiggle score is 0.33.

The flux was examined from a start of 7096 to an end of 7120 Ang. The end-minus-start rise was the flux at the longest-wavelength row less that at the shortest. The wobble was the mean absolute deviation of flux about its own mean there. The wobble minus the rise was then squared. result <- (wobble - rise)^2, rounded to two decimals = 1.16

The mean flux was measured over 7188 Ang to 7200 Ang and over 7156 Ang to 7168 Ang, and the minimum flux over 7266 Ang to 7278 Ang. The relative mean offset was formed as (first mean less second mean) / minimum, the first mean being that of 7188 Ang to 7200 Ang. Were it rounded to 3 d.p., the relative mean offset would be 0.024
